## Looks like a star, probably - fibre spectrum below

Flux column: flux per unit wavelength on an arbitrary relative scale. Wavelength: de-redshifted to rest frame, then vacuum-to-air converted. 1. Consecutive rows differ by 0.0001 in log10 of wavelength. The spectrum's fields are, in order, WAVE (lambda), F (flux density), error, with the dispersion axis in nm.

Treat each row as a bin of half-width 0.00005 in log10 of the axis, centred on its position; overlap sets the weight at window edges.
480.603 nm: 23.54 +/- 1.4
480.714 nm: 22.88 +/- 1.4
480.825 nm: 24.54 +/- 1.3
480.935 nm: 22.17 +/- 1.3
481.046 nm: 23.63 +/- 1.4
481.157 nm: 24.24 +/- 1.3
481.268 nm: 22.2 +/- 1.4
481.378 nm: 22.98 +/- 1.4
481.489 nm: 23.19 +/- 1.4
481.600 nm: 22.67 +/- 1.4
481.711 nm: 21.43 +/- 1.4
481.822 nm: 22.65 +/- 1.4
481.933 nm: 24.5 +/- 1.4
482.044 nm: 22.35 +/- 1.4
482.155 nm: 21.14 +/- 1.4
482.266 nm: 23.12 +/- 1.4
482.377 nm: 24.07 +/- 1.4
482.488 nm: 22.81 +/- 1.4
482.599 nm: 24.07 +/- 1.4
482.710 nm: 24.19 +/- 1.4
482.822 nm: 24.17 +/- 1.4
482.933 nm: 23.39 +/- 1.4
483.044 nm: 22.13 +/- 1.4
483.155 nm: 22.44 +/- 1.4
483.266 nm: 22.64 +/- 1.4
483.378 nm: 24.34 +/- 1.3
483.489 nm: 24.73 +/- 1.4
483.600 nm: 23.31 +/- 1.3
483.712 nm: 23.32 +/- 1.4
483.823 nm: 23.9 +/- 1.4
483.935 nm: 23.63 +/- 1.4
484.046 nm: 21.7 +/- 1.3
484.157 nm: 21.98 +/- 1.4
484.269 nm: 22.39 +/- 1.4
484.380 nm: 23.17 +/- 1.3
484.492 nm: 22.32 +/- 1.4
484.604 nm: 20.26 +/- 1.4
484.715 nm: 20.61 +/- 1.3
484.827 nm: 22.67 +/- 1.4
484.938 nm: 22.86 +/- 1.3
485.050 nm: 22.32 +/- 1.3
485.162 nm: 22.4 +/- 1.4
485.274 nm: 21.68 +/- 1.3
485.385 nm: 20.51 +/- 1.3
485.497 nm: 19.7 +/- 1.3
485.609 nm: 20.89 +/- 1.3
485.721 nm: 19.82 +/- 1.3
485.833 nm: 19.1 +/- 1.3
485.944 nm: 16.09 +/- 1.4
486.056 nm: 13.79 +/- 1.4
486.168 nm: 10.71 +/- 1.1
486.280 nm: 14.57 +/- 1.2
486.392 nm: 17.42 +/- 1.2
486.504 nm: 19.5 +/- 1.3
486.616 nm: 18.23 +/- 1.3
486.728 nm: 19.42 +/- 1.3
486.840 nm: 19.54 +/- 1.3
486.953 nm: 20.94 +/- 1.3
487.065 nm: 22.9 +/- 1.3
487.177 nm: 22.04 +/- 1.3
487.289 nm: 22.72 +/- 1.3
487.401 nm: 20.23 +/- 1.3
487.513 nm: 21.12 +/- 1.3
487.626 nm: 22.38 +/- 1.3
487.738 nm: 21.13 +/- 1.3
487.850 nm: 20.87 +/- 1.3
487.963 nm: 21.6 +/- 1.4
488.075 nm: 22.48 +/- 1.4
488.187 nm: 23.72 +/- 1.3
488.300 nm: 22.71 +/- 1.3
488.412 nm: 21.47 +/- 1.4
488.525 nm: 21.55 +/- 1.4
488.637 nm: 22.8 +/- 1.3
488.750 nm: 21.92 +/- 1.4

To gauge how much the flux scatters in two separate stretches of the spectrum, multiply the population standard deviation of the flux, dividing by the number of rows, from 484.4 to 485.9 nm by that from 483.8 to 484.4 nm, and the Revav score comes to 1.0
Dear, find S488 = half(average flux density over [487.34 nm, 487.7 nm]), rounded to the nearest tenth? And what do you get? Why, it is 10.6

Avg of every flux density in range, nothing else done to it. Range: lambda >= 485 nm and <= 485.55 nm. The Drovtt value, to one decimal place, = 21.3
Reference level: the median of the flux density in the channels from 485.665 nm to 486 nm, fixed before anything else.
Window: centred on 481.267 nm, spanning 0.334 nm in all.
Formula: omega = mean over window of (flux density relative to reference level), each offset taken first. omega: 4.0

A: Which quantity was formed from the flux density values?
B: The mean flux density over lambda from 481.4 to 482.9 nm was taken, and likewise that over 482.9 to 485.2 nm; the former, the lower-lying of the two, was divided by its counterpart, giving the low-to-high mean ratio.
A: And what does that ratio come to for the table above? 1.02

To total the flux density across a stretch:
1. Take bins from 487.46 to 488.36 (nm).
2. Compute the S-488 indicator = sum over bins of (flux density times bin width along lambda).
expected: 20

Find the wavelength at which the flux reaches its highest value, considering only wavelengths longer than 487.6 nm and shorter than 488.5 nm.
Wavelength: 488.187 nm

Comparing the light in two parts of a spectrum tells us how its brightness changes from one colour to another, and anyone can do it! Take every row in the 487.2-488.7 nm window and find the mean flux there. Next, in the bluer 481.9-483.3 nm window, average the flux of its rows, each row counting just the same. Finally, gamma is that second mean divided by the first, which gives 1.057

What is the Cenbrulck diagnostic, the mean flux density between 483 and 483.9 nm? 23.4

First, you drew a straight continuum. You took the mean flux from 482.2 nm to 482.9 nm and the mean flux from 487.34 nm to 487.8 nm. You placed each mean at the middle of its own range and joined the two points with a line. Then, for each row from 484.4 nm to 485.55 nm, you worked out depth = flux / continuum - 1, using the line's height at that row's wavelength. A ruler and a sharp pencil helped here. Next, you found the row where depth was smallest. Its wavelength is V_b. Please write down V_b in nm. 485.497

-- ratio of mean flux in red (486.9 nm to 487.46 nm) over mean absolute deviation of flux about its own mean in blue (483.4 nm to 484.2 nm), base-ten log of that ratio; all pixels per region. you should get 1.44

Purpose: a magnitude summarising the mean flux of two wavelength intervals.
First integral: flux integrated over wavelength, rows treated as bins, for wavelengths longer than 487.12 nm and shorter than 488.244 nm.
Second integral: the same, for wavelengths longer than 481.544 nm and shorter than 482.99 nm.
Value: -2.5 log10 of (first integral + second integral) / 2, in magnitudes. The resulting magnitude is -3.7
